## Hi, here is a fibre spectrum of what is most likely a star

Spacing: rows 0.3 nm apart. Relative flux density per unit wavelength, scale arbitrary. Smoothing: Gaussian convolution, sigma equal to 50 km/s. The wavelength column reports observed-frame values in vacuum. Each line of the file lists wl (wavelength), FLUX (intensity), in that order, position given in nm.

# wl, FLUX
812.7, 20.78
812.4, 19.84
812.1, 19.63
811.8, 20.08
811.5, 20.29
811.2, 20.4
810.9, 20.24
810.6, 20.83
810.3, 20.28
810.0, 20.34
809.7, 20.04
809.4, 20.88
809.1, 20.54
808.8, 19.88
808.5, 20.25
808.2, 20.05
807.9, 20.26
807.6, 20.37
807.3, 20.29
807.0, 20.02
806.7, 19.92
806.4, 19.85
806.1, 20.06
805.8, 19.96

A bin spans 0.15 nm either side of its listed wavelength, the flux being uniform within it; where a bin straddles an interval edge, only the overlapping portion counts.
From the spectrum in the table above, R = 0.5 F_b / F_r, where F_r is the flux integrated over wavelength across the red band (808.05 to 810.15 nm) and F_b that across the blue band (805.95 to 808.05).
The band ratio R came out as 0.50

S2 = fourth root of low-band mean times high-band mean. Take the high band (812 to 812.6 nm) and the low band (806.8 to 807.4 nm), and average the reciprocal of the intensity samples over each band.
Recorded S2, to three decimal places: 0.224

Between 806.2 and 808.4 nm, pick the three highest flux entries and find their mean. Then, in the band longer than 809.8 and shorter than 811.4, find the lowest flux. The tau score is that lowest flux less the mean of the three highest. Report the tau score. -0.1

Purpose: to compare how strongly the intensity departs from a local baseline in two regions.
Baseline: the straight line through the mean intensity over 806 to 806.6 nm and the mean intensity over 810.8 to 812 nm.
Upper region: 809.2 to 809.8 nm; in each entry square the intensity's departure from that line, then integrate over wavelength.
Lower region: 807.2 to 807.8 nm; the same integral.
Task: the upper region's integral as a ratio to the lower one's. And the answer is 3.0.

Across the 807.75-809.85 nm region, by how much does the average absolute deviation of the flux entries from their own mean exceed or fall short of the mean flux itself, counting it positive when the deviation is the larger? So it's -20.0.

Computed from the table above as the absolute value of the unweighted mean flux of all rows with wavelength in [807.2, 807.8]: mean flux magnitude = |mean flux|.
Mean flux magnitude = 20.3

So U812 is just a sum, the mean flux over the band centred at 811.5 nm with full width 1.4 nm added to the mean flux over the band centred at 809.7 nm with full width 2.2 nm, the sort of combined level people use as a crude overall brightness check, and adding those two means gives 40.5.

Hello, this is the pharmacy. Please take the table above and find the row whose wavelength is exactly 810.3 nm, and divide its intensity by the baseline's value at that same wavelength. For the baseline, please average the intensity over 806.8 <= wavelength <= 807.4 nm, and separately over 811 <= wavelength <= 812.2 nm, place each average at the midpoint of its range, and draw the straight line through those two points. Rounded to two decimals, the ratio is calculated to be 1.01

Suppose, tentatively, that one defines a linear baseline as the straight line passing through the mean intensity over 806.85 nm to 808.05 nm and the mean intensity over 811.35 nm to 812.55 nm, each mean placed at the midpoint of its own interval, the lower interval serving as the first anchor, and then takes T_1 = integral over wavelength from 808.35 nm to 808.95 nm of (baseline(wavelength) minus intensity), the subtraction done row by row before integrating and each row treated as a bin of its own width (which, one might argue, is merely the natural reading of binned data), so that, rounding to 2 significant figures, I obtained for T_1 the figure 0.058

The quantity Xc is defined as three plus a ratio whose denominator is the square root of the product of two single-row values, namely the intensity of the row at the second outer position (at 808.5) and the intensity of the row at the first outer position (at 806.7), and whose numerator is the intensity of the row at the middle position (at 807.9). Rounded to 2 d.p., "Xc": 4.01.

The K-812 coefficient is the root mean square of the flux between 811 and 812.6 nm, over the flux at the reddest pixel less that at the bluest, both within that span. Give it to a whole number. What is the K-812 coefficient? -36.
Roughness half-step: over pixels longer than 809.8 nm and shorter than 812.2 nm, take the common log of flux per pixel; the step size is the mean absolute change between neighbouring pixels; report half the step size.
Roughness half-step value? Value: 0.0033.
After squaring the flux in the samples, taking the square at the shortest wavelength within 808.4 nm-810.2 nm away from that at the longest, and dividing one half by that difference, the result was 0.14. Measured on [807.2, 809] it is -0.03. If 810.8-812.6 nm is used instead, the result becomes -0.03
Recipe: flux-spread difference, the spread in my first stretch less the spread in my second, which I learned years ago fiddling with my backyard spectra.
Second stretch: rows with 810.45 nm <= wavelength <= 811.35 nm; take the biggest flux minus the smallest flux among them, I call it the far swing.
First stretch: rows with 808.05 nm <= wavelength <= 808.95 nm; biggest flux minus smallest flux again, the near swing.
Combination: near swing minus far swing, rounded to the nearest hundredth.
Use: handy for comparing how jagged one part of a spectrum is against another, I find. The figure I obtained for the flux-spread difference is -0.22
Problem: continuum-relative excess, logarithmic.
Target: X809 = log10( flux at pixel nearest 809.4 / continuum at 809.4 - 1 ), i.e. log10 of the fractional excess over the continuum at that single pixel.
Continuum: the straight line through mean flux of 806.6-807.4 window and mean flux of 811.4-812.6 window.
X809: -1.37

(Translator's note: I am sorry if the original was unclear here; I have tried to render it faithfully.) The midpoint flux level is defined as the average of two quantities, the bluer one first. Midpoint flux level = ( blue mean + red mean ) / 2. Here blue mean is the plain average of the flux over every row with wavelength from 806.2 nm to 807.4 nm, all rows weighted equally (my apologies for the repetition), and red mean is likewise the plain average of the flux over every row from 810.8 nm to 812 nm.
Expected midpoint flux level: 20.1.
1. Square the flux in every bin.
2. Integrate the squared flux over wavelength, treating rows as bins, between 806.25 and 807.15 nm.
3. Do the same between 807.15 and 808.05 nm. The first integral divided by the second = 0.96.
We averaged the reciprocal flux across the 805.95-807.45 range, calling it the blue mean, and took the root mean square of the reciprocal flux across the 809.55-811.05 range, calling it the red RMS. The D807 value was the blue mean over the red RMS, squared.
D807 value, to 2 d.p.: 1.03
